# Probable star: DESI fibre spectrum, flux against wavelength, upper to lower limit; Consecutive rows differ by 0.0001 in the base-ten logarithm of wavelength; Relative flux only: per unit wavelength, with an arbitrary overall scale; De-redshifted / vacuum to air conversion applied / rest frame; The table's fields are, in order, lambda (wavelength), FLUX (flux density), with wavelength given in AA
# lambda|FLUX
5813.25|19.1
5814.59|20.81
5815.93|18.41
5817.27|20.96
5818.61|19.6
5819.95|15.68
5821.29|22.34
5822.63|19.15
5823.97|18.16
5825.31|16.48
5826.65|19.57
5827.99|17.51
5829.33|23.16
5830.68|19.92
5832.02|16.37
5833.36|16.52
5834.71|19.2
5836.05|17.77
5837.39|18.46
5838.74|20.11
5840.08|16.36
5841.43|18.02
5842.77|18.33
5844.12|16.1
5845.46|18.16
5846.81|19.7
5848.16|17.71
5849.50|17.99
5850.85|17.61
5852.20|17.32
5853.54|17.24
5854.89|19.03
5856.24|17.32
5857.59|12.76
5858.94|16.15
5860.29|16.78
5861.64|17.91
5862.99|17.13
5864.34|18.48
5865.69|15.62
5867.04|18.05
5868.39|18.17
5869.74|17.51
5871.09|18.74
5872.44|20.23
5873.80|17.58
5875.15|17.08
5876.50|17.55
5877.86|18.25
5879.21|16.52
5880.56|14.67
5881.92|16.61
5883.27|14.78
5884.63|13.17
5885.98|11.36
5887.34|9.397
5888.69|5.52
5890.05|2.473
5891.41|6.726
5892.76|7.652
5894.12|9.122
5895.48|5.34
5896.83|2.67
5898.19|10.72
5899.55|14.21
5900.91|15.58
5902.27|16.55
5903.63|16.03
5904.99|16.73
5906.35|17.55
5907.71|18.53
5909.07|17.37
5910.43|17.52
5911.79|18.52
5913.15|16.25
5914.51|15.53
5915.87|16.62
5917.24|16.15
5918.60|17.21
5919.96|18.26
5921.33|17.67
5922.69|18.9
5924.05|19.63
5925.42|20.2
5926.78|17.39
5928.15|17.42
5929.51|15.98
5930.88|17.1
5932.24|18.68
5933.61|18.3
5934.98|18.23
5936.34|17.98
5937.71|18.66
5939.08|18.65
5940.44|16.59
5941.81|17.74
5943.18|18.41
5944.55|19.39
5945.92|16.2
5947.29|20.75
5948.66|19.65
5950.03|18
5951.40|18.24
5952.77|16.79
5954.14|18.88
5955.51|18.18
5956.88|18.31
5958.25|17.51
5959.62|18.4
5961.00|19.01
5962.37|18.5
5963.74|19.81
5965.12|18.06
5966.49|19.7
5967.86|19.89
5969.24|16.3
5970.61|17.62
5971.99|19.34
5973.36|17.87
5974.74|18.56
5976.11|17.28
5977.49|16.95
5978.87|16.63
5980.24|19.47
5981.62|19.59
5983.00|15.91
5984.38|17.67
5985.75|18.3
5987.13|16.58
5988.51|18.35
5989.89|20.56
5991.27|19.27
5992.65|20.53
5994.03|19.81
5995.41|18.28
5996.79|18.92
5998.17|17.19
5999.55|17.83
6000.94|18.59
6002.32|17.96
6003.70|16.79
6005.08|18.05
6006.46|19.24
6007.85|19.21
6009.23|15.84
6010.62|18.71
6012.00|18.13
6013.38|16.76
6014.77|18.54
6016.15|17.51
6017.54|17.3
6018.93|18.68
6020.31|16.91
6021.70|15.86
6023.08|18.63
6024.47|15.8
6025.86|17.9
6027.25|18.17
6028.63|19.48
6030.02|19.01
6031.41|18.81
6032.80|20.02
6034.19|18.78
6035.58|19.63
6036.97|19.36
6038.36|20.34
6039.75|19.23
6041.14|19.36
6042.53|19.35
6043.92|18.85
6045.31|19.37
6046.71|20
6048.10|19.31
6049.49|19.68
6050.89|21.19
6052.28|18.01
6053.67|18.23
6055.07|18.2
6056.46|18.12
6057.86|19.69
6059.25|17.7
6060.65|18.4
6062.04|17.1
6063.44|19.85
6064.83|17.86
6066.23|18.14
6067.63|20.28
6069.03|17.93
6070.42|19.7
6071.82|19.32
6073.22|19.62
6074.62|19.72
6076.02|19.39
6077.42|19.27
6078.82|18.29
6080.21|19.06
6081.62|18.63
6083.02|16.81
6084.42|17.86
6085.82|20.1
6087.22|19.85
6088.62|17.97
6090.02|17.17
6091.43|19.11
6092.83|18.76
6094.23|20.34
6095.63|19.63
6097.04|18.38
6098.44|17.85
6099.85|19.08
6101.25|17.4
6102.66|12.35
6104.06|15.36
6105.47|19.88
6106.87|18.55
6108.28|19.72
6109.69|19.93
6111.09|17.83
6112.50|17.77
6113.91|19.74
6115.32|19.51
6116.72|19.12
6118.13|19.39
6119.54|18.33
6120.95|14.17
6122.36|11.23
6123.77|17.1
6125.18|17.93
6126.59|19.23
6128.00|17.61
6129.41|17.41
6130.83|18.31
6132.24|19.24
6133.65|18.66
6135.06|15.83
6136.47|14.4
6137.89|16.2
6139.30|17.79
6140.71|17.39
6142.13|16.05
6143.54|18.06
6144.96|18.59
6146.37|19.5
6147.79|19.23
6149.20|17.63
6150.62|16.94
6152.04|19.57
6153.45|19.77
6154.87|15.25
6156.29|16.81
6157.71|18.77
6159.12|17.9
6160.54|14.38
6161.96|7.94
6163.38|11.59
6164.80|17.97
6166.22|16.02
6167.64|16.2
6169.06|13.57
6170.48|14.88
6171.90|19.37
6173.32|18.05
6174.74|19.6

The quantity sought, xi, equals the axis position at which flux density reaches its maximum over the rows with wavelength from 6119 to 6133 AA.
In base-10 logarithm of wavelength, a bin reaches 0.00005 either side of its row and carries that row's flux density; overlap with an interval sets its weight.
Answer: 6132.24 AA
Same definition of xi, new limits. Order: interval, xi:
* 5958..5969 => 5967.86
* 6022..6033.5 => 6032.80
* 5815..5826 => 5821.29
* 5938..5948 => 5947.29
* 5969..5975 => 5971.99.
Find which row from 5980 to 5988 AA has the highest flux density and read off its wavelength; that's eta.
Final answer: 5981.62 AA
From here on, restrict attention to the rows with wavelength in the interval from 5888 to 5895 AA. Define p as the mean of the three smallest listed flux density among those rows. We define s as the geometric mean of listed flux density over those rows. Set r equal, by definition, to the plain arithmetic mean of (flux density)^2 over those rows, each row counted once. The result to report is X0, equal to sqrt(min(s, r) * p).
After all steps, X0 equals 5.3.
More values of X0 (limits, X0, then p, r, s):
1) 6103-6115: 17.7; 17.0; 348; 18.5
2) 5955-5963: 18.2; 18.0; 336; 18.3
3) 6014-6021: 17.5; 17.2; 317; 17.8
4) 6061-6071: 18.1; 17.6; 351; 18.7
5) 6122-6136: 15.9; 14.7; 303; 17.1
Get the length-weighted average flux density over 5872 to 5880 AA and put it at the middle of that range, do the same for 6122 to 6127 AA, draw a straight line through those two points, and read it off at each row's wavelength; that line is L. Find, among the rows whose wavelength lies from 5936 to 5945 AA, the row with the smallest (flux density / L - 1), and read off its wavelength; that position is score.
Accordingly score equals 5940.44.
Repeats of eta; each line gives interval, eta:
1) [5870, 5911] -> 5872.44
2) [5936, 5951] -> 5947.29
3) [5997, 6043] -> 6038.36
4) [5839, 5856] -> 5846.81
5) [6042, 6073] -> 6050.89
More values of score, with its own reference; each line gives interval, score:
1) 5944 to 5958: 5945.92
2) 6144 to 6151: 6150.62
